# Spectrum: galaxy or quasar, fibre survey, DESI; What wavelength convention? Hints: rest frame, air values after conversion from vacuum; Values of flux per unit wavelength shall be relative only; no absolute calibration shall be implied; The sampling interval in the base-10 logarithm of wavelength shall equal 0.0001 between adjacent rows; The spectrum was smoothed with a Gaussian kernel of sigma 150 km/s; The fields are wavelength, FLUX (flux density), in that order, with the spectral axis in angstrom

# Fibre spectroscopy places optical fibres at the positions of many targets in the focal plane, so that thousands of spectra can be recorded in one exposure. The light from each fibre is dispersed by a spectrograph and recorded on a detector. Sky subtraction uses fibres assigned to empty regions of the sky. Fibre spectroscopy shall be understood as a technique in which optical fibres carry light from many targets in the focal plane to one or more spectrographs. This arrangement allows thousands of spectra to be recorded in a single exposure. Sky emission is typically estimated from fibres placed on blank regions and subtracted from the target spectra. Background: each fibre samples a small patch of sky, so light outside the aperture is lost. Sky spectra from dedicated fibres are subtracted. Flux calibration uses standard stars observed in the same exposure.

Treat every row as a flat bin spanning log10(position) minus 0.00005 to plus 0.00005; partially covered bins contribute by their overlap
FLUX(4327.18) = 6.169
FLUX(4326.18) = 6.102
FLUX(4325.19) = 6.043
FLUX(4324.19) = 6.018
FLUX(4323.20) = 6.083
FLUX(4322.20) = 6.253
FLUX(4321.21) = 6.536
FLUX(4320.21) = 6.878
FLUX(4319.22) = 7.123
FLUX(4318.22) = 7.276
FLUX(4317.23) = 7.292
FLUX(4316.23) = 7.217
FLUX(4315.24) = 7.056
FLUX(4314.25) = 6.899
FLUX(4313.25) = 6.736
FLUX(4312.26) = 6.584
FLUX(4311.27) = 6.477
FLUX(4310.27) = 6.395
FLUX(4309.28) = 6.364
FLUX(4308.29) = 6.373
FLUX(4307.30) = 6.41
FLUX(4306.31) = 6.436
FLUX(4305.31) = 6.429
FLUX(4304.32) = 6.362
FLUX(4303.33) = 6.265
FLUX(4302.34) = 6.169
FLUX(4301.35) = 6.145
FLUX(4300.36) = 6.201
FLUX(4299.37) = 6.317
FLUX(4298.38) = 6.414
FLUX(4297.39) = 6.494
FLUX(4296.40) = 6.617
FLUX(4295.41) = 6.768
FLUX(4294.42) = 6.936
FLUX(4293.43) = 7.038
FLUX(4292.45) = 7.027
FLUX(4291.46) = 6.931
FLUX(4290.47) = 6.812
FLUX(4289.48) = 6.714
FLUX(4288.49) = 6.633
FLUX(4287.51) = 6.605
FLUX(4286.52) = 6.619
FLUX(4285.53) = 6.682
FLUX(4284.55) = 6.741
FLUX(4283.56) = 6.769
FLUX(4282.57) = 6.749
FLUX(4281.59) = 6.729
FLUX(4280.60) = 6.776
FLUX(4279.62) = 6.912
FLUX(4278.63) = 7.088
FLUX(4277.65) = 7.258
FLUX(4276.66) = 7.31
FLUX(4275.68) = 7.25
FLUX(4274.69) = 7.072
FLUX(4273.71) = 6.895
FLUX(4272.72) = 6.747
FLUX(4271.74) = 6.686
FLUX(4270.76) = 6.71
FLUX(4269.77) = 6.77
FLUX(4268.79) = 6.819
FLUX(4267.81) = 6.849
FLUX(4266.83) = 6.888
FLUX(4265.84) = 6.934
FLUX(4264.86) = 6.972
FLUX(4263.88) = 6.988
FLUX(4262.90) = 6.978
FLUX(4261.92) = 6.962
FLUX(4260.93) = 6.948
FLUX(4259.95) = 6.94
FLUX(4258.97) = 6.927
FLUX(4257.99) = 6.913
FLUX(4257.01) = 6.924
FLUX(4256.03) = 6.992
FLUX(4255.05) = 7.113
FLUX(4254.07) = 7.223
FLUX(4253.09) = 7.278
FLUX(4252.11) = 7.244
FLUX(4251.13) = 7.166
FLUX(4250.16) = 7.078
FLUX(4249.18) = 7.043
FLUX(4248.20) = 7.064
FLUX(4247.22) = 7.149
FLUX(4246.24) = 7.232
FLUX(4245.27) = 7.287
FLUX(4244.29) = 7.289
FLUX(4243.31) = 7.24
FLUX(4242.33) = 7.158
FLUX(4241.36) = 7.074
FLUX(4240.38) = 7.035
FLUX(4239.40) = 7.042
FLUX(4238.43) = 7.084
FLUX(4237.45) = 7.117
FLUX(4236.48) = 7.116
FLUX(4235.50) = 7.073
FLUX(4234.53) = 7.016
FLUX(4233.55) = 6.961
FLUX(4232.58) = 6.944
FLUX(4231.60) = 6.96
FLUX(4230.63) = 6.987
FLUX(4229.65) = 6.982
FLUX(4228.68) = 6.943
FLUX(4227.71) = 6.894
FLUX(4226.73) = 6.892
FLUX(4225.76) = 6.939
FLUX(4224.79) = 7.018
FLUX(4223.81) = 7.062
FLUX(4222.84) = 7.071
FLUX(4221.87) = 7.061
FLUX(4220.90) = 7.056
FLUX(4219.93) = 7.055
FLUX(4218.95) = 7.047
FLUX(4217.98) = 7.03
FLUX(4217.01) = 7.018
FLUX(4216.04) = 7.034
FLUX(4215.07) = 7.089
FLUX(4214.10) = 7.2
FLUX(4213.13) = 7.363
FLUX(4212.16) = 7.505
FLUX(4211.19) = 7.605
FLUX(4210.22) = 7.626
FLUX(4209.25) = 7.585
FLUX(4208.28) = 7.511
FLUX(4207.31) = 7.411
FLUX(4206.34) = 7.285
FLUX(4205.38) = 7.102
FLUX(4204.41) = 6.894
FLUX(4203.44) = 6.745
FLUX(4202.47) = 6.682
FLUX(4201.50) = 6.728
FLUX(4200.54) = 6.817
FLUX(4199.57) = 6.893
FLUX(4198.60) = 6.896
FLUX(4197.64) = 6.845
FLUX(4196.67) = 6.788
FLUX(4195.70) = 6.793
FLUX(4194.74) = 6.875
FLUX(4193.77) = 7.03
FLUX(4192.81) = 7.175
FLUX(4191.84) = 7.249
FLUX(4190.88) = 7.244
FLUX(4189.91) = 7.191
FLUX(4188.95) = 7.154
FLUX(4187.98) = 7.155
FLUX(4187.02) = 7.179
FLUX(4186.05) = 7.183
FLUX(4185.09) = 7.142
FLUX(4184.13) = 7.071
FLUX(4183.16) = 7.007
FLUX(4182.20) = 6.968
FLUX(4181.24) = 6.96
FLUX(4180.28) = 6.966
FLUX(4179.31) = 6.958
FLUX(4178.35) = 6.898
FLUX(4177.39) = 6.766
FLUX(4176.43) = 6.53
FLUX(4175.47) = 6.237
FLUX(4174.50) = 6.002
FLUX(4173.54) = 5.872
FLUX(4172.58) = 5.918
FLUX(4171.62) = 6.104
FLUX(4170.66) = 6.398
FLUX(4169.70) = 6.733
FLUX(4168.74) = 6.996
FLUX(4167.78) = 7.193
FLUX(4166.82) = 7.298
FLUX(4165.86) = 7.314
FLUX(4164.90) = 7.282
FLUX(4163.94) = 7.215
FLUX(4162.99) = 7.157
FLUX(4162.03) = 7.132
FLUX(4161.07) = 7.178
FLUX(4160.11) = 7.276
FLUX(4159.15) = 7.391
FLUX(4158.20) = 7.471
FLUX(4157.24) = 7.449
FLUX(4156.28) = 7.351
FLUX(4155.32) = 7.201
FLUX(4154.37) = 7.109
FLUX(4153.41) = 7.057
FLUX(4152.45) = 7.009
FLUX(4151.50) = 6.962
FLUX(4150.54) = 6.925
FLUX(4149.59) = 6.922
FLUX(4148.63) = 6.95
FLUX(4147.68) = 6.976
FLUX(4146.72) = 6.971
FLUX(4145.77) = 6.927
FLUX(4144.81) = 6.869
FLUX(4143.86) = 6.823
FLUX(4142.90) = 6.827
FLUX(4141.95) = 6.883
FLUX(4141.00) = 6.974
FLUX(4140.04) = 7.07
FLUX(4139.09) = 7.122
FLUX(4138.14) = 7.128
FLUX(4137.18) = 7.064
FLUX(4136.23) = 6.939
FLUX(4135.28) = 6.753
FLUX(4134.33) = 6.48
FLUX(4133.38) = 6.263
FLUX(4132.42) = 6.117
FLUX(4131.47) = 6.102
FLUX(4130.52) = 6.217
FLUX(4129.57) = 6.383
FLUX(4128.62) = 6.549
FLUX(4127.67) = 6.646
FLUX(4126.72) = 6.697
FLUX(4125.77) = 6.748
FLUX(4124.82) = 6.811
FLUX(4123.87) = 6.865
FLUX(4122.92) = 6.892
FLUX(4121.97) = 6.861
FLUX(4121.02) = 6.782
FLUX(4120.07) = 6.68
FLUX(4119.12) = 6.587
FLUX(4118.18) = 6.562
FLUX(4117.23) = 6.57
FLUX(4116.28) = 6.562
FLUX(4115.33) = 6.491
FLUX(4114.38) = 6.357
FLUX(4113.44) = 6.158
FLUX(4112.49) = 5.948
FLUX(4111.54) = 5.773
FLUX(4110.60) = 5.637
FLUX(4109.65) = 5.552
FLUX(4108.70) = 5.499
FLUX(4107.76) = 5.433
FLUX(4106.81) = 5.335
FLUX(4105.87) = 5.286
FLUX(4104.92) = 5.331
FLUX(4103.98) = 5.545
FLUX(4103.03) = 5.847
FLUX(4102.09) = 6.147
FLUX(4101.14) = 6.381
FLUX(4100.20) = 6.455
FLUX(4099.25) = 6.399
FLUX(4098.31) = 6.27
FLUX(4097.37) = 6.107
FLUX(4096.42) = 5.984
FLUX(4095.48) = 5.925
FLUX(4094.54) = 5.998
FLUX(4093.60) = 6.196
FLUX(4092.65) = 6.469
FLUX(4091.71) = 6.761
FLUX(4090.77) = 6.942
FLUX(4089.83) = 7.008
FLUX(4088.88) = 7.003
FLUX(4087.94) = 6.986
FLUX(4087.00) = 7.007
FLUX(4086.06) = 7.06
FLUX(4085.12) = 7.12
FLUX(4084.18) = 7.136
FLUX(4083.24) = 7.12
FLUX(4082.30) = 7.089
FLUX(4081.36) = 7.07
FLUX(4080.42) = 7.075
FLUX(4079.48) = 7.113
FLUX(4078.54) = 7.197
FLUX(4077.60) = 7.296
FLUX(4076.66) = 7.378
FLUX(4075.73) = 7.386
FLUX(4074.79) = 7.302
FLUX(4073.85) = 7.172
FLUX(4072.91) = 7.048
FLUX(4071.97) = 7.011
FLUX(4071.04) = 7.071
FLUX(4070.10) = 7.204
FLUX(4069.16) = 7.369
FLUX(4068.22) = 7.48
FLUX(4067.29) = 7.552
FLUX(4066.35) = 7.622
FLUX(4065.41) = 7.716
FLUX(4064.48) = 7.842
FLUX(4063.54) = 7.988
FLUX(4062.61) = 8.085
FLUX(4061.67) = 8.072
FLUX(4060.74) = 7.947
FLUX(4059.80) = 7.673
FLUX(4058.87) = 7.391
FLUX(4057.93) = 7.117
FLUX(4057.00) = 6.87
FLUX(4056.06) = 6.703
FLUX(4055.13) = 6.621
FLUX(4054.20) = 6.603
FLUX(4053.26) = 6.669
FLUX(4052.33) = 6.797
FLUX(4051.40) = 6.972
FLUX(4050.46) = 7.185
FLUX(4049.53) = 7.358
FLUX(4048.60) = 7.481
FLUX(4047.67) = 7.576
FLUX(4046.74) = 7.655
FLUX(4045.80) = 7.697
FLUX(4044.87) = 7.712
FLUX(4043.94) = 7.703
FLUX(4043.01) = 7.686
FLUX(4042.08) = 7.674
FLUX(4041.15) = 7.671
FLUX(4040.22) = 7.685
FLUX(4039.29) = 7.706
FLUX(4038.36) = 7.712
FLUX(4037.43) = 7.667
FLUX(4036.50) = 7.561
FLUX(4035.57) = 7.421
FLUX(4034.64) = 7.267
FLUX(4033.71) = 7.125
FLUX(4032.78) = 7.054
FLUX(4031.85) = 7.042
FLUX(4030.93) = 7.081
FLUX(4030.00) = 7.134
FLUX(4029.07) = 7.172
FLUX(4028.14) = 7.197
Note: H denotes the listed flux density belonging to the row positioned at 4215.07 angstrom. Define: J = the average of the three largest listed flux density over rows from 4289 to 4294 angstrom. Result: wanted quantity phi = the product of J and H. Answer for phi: 50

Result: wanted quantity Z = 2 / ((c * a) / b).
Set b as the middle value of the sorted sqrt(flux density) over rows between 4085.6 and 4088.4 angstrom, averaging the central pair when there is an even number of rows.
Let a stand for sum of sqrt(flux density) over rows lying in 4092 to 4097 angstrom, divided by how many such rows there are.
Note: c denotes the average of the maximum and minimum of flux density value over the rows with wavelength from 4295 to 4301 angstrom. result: 0.330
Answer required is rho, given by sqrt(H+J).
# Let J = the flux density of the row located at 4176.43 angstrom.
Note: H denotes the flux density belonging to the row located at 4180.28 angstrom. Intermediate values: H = 6.966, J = 6.53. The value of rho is 3.67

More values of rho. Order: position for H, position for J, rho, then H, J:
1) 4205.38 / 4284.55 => 3.72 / 7.102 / 6.741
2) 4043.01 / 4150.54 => 3.82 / 7.686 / 6.925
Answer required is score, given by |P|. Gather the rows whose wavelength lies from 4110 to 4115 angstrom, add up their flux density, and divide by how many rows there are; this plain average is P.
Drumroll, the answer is 6.0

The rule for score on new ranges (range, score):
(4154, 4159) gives 7.3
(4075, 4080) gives 7.3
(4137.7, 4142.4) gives 7.0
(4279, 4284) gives 6.8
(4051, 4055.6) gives 6.7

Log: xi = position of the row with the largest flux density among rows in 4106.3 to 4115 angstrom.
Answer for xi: 4114.38 angstrom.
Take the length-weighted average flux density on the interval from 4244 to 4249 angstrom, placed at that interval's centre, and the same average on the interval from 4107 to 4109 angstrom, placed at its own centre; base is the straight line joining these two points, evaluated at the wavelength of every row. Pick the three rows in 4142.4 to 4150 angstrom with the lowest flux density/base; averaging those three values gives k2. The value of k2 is 1.16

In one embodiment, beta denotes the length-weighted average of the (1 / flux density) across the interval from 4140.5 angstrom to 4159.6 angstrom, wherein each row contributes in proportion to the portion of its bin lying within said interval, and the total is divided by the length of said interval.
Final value 0.142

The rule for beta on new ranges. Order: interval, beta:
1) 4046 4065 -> 0.137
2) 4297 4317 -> 0.154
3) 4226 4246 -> 0.142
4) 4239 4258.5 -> 0.140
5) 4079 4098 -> 0.149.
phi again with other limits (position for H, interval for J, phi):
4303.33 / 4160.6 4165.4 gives 45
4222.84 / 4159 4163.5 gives 51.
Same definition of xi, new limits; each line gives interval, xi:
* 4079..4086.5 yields 4084.18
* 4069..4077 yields 4075.73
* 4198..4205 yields 4198.60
